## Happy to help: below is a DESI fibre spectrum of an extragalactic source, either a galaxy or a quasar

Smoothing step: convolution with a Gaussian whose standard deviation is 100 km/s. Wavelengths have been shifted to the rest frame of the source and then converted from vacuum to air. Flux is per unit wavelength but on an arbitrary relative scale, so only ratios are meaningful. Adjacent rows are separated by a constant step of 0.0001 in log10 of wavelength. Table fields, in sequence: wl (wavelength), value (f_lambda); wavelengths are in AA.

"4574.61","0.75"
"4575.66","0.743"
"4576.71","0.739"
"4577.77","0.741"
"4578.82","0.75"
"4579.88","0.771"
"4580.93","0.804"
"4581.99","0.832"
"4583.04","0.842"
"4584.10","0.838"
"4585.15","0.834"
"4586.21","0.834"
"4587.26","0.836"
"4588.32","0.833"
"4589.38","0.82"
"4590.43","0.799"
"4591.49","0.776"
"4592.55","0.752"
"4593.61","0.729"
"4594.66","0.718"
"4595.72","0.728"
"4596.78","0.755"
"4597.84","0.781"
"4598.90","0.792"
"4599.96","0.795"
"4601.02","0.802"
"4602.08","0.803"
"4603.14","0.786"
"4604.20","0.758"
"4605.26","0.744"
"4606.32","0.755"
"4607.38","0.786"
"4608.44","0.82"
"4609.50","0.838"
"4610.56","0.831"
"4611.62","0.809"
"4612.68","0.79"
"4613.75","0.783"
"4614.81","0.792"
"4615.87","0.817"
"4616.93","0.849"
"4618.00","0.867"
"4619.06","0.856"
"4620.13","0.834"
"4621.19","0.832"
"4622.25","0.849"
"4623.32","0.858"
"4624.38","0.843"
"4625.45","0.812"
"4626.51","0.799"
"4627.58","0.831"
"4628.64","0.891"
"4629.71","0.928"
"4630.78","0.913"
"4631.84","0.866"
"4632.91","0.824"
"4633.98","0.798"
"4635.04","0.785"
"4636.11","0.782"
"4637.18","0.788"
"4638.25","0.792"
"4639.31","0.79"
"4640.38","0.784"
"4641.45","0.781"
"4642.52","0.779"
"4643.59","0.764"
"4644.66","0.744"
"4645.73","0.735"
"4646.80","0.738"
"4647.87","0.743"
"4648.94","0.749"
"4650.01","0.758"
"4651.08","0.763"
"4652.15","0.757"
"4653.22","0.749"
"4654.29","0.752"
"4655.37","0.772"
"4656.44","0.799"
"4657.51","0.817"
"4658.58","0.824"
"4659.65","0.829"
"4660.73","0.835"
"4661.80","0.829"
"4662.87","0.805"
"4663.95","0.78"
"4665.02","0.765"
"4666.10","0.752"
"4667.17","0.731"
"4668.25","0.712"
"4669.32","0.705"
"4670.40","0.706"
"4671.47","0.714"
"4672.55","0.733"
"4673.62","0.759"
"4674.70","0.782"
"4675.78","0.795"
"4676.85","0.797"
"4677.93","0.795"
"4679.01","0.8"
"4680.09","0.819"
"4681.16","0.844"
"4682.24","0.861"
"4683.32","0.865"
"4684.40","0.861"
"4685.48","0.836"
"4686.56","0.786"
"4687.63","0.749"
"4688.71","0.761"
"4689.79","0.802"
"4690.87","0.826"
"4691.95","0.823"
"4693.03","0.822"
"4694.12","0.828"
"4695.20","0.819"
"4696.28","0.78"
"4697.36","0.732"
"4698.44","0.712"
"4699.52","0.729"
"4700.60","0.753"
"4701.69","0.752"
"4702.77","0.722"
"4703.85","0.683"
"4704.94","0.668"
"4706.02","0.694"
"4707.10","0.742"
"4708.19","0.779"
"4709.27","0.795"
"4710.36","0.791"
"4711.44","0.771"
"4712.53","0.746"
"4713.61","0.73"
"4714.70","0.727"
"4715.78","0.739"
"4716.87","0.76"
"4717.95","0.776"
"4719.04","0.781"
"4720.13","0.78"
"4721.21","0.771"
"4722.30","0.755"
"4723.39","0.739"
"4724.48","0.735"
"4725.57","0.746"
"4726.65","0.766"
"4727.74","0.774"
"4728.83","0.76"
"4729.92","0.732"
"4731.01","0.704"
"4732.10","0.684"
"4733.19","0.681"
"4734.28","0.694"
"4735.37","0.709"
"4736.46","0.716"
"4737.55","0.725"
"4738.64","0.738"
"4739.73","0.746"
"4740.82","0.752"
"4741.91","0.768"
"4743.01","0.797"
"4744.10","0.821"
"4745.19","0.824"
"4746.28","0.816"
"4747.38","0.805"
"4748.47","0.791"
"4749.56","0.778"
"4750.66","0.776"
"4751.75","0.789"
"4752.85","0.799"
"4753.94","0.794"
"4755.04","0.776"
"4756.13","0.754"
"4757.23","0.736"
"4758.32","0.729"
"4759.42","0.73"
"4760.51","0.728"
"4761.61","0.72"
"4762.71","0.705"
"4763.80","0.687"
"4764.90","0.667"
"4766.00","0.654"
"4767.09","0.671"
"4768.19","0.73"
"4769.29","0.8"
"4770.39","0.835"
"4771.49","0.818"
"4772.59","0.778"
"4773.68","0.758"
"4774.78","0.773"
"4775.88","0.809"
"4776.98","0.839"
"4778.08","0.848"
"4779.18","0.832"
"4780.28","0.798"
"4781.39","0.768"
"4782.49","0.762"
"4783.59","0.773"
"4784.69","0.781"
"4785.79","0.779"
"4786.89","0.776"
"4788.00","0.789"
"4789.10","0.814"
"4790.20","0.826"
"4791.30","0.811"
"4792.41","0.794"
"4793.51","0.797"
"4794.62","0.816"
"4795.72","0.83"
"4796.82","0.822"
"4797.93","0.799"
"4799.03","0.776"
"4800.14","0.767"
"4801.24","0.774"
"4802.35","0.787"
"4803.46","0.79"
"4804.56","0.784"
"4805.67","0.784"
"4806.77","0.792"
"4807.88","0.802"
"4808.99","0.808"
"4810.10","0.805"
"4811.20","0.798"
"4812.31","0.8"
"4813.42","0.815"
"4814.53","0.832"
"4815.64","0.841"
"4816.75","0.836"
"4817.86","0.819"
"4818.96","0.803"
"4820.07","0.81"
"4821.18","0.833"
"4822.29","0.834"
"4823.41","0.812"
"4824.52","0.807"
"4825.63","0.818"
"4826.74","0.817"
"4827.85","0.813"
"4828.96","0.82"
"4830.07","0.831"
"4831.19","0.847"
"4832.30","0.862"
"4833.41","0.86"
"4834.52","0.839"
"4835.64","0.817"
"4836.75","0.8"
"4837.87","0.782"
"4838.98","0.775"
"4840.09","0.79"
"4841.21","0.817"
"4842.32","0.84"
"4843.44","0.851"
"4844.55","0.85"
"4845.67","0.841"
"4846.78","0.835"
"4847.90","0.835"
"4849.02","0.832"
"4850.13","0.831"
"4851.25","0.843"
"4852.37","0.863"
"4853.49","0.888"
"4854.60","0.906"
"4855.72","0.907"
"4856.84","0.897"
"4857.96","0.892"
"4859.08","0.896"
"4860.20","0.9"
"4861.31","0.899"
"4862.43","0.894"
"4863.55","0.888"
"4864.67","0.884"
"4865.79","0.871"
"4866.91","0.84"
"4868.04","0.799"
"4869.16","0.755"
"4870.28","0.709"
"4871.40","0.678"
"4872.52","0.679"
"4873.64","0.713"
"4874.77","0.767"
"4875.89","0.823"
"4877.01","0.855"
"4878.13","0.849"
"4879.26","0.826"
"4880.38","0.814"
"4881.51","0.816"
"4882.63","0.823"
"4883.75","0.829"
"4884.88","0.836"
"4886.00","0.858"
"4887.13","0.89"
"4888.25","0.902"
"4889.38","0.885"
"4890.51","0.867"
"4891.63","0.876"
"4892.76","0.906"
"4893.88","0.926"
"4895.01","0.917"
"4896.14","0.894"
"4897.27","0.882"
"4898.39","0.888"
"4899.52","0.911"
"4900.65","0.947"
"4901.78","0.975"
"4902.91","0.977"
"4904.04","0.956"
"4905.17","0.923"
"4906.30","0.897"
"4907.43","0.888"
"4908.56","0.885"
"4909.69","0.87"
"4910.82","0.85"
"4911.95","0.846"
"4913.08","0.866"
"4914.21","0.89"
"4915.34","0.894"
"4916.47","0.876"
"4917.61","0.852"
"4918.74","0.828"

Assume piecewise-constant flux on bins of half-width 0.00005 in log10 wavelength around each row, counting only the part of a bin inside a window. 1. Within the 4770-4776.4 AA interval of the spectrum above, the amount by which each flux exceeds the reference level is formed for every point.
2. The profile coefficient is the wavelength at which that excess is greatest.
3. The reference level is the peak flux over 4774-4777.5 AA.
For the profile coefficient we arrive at 4770.39 AA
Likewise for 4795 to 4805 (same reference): 4795.72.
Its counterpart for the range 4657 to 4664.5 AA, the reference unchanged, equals 4660.73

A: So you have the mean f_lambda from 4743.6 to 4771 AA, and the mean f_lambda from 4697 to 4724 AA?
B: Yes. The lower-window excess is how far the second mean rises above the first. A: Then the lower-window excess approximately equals -0.01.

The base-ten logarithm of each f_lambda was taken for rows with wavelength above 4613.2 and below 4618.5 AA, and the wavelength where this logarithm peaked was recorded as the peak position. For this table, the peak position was 4618.00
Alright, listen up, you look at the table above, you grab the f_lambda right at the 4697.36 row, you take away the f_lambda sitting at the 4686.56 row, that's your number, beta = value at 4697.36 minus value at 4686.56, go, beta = -0.054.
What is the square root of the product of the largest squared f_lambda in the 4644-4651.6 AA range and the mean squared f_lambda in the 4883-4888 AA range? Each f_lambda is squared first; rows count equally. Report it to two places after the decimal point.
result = 0.65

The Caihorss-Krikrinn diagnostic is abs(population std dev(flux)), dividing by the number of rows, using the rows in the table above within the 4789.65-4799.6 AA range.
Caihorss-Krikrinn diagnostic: 0.017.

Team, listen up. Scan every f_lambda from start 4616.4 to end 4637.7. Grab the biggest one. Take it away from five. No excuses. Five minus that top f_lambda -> 4.07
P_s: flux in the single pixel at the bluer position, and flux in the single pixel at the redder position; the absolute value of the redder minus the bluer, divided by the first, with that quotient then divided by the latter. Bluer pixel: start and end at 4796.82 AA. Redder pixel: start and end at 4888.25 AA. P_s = 0.11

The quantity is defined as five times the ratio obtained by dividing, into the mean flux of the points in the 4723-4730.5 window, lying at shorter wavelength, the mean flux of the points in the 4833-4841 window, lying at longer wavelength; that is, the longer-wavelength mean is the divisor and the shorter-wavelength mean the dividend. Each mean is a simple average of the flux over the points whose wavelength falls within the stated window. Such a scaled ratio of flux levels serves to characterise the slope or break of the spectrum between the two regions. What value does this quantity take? 4.64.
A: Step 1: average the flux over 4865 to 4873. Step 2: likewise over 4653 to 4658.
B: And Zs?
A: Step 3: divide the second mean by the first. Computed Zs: 1.02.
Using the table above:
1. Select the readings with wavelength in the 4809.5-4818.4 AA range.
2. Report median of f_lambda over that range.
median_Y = 0.82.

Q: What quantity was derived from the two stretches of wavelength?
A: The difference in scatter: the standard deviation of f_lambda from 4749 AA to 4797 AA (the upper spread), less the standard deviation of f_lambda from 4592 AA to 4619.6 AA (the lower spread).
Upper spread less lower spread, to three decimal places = 0.008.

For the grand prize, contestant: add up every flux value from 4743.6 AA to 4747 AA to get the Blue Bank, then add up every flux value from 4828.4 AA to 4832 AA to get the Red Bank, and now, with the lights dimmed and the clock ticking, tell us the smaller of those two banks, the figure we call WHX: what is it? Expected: 2.46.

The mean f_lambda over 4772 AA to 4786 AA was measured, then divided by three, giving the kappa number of 0.264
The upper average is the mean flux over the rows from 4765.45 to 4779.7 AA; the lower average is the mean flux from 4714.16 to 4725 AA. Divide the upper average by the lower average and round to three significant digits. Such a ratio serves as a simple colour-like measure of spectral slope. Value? 1.03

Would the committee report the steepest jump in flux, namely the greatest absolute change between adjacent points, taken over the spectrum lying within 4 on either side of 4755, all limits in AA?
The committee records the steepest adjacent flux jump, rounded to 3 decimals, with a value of 0.022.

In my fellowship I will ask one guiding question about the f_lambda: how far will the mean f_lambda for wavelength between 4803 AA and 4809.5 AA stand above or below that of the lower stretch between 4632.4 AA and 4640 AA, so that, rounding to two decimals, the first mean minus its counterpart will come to 0.00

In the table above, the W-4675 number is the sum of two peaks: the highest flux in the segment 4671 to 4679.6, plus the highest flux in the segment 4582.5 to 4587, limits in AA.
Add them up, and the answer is 1.64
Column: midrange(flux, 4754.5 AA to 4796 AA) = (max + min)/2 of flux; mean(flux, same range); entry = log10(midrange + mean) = 0.182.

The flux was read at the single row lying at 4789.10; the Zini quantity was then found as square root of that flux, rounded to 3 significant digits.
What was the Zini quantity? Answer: 0.902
